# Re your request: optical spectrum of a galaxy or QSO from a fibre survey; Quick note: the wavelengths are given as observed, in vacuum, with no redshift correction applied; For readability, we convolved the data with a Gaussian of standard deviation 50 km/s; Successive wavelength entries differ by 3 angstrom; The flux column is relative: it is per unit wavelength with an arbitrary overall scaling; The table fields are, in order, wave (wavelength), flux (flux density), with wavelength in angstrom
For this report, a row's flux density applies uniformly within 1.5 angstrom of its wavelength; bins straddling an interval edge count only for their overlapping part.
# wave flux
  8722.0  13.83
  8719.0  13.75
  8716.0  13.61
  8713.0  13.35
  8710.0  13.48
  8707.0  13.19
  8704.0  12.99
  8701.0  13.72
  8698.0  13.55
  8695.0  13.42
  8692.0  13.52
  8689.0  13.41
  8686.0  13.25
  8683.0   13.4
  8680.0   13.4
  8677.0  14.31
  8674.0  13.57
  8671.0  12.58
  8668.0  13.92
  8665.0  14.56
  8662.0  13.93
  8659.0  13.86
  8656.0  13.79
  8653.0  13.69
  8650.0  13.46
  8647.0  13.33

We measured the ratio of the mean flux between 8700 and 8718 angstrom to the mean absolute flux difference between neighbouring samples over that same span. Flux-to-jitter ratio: 42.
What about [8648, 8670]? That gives 48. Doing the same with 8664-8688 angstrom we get 20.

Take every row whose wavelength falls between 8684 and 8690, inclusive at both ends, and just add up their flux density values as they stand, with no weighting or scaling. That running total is 26.7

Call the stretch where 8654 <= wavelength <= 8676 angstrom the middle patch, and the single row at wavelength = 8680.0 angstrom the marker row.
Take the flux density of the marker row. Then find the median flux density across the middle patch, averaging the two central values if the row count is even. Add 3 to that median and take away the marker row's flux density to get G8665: 3.46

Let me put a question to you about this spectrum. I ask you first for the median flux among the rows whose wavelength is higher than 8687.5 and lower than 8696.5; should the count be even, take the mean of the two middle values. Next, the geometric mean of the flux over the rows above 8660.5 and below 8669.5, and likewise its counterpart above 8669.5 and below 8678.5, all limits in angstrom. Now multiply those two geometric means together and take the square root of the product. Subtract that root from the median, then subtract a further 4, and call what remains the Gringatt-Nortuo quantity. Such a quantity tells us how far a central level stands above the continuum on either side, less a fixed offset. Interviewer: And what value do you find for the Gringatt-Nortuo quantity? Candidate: -4.38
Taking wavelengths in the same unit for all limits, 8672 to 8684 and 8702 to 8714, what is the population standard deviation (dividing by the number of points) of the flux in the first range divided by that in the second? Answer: 2.1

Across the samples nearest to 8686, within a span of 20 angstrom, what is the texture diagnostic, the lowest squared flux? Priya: 176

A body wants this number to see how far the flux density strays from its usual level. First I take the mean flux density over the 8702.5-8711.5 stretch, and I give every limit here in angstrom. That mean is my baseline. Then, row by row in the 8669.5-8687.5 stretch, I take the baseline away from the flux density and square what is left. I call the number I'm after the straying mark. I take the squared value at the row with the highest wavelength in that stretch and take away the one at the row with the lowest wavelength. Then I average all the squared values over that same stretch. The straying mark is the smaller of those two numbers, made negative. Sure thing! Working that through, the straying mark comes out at 0.41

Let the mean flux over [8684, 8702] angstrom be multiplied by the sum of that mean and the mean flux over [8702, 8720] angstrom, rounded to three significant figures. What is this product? 362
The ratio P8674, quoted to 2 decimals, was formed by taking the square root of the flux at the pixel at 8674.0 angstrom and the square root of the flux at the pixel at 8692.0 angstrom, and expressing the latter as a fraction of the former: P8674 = 1.00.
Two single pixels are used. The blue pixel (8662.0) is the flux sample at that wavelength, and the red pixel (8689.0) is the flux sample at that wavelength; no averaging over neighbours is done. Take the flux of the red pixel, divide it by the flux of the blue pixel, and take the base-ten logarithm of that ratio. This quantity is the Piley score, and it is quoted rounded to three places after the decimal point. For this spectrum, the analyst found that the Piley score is -0.017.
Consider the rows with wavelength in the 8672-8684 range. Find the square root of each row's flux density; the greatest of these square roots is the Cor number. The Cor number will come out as 3.78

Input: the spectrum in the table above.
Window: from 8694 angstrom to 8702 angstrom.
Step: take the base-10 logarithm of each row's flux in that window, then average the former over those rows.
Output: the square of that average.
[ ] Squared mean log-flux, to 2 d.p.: 1.28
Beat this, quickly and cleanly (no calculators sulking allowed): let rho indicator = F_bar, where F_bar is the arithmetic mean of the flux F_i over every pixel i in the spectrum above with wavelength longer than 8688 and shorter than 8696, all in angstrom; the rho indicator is 13.45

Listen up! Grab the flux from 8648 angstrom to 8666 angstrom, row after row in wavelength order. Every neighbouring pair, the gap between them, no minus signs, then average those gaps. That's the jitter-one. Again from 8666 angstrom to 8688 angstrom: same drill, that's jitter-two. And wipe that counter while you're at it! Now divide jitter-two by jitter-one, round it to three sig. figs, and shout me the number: 3.13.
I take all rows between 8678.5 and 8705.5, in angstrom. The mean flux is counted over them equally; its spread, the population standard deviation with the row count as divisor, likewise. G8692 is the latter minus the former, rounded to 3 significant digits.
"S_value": -13.2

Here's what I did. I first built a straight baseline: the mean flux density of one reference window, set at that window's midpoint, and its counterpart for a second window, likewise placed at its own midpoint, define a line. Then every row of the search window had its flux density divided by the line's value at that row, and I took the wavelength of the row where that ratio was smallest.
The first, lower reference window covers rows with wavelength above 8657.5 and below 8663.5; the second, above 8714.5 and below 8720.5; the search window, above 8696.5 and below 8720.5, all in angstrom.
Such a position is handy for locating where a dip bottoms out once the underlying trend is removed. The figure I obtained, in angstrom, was 8704.0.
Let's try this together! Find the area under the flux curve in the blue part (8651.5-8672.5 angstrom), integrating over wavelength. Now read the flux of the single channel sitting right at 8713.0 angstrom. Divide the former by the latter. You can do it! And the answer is 21.6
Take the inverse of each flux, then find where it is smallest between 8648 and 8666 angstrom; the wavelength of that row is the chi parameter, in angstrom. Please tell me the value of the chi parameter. 8665.0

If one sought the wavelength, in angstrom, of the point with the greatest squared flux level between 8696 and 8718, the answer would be 8701.0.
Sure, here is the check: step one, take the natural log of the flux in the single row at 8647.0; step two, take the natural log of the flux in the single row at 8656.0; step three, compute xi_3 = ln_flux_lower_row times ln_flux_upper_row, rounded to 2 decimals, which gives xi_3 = 6.80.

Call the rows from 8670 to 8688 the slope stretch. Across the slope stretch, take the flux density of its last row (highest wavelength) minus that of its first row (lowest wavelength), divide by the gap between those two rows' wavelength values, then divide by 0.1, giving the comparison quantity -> 0.4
